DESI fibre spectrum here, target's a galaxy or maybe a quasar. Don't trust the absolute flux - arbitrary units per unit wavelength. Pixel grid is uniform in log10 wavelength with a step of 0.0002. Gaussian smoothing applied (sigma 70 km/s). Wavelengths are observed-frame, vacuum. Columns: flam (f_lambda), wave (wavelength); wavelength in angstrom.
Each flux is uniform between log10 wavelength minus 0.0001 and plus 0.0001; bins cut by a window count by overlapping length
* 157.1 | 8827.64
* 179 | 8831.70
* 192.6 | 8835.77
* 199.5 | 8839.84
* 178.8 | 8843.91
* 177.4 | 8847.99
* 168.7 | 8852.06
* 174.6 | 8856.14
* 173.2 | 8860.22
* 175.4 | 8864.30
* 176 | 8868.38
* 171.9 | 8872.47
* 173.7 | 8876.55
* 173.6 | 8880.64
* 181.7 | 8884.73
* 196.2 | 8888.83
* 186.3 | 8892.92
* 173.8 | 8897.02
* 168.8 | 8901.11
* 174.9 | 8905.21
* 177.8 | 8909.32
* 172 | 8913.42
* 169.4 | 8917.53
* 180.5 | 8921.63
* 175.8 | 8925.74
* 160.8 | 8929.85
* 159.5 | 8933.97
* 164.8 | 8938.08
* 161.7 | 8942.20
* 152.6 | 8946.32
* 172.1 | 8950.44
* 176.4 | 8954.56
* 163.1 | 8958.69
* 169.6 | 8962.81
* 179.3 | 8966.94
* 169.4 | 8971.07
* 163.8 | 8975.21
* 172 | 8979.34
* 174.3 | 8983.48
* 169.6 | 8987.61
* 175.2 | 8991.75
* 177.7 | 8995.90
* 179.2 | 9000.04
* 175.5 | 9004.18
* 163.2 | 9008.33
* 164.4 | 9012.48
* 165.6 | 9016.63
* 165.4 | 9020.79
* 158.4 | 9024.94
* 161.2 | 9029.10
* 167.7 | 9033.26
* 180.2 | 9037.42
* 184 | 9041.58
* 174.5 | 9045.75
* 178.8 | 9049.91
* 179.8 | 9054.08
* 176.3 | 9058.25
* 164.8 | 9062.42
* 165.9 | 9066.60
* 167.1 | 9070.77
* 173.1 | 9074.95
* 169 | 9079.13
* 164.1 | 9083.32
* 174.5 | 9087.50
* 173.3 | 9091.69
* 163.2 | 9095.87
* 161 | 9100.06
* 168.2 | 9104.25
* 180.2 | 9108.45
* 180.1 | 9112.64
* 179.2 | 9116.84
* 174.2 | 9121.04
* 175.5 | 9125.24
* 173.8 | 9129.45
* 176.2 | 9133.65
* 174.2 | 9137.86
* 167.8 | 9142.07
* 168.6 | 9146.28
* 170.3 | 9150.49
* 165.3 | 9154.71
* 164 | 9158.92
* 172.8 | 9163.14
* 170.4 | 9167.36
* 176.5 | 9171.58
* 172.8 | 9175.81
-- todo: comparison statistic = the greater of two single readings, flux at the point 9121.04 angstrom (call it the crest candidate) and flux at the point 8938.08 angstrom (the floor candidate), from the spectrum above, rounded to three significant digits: 174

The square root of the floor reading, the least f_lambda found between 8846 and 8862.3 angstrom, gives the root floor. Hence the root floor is 13.0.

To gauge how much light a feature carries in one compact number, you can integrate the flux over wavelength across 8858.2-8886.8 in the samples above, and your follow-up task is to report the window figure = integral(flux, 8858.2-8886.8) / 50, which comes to 100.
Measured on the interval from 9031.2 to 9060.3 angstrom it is 103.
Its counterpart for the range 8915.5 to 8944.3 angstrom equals 96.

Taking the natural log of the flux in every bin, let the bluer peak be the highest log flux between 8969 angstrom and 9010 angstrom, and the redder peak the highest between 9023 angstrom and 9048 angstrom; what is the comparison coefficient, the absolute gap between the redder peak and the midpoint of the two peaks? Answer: 0.0132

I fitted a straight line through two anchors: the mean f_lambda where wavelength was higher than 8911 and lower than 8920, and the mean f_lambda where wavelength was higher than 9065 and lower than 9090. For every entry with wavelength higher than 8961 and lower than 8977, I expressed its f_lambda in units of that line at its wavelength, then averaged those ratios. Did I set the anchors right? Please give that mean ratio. 1.00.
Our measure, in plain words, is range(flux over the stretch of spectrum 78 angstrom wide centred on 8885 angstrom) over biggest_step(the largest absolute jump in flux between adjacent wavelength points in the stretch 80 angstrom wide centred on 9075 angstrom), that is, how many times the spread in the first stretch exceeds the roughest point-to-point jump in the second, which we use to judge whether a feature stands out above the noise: 2.3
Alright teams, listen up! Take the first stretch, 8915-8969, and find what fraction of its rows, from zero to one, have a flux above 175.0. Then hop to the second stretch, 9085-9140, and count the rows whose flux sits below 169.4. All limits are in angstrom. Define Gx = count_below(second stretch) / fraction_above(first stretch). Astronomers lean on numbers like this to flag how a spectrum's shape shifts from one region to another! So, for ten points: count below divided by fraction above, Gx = 10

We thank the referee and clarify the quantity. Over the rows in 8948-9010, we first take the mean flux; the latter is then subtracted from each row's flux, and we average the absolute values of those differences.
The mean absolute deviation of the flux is 4.5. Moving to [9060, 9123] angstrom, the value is 5.5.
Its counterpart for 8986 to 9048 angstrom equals 6.8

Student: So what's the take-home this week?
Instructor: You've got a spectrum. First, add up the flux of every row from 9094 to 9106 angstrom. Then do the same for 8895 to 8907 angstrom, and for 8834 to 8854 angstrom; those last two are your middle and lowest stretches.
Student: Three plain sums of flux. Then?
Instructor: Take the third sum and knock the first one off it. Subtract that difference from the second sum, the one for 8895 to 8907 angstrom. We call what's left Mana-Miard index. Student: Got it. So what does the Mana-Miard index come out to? 93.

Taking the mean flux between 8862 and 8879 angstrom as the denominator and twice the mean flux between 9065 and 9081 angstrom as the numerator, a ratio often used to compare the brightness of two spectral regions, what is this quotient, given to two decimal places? 1.94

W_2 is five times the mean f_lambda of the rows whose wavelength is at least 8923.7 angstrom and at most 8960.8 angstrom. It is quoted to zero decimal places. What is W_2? 826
